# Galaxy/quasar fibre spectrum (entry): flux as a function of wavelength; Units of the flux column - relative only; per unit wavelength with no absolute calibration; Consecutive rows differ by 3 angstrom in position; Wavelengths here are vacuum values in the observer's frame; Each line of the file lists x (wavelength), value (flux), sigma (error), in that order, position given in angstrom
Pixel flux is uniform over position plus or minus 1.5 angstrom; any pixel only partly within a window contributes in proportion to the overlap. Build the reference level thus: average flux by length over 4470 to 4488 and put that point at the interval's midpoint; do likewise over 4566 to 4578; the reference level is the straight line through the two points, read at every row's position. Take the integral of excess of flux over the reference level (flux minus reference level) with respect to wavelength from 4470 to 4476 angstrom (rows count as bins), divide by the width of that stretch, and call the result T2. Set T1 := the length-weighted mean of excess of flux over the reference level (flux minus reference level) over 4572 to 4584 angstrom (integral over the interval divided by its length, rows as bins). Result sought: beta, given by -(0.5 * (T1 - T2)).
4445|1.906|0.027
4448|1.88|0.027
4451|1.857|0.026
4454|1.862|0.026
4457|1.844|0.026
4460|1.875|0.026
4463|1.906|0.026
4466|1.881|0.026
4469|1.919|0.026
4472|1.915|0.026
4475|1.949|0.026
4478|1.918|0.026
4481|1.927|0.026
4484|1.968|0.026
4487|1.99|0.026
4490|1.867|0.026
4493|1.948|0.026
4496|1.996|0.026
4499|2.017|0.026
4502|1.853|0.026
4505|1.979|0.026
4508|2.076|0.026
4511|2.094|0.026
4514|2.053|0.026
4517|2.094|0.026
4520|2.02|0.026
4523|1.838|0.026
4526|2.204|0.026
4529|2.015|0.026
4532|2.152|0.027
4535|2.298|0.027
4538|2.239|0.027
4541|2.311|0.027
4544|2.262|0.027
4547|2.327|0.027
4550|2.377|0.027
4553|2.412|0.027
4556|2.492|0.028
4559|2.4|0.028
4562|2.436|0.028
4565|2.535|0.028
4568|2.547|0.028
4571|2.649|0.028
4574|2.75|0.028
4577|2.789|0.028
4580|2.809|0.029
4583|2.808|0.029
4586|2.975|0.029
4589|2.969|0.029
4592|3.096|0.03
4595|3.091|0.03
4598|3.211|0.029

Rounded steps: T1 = 0.06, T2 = 0.03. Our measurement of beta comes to -0.01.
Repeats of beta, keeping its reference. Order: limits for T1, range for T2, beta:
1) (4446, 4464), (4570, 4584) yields -0.03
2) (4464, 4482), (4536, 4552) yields -0.08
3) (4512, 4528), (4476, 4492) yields 0.09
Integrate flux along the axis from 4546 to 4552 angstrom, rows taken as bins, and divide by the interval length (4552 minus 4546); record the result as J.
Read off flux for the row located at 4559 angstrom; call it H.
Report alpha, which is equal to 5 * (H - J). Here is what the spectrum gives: 0.2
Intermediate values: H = 2.4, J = 2.36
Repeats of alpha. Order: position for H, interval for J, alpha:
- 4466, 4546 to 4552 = -2.4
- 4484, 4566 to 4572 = -3.1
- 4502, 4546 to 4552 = -2.5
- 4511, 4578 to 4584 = -3.6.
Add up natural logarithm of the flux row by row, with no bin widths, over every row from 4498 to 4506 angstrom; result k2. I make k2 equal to 2.0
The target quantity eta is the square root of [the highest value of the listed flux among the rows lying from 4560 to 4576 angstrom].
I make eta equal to 1.66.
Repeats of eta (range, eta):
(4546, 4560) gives 1.58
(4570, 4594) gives 1.76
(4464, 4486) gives 1.40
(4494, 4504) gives 1.42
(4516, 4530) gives 1.48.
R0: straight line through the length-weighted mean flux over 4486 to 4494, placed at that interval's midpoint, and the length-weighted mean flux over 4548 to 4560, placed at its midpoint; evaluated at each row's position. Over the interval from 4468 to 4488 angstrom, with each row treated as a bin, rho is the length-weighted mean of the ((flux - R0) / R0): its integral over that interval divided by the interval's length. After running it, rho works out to 0.055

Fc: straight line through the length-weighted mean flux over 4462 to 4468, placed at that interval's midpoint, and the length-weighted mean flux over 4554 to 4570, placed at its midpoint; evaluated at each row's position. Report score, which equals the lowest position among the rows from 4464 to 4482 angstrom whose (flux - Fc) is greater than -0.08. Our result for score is 4466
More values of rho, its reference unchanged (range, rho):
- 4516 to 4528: -0.064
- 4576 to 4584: 0.072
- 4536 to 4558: -0.008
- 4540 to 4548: -0.019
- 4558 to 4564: -0.017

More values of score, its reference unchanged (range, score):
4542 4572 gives 4547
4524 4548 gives 4526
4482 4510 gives 4484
